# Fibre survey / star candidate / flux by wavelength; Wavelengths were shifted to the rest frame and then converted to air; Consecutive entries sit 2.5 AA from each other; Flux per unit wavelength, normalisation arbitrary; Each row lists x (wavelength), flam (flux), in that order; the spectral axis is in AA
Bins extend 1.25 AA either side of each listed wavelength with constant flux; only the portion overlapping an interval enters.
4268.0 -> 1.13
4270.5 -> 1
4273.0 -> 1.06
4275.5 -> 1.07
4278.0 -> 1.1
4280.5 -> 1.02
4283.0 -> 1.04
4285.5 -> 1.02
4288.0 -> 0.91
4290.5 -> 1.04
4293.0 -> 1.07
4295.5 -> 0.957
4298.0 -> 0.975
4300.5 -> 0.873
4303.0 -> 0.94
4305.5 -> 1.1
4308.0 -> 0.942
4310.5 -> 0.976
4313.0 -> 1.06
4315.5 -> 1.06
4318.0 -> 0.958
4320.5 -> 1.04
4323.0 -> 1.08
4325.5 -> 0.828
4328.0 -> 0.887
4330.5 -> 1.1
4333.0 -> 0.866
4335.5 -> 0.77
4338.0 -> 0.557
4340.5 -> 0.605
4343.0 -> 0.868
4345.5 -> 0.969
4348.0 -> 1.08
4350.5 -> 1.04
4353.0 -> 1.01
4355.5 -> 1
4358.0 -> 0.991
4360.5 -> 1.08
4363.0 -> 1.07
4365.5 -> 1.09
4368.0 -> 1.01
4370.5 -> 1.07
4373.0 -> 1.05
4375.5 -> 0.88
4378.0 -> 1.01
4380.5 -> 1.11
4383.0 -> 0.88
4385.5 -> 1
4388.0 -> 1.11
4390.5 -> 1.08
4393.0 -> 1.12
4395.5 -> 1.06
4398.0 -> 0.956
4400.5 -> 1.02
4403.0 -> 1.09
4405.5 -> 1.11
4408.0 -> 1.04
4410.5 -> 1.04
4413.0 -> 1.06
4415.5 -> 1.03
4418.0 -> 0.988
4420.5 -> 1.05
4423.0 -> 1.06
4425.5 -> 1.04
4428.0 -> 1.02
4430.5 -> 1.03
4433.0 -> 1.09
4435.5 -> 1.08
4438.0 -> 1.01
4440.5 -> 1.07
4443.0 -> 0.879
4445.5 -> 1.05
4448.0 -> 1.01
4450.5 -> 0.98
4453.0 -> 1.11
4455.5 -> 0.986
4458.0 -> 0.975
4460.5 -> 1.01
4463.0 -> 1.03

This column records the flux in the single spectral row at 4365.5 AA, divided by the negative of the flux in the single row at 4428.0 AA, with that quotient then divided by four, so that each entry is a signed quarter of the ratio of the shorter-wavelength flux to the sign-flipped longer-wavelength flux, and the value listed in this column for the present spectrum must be -0.267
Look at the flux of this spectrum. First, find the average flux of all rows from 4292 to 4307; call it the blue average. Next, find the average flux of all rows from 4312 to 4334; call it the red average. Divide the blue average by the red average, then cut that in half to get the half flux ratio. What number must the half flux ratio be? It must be 0.50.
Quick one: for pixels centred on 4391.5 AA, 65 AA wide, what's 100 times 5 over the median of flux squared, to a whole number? 449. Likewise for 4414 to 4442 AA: 462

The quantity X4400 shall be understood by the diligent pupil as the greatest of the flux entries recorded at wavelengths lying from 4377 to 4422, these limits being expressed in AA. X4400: 1.12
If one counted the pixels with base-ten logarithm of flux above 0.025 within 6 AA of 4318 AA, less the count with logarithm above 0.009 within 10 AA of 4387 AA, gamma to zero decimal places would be -2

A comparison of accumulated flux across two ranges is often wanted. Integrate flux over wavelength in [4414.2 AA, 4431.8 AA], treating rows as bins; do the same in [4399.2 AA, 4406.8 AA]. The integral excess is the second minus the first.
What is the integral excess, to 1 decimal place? -10.0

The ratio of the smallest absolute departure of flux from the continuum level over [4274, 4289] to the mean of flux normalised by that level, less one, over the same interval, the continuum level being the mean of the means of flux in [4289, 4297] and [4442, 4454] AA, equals 0.5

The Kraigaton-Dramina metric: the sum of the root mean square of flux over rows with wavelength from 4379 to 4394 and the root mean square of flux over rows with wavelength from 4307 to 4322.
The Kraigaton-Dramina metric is 2.06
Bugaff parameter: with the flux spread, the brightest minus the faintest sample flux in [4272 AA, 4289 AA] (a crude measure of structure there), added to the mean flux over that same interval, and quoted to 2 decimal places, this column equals 1.22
